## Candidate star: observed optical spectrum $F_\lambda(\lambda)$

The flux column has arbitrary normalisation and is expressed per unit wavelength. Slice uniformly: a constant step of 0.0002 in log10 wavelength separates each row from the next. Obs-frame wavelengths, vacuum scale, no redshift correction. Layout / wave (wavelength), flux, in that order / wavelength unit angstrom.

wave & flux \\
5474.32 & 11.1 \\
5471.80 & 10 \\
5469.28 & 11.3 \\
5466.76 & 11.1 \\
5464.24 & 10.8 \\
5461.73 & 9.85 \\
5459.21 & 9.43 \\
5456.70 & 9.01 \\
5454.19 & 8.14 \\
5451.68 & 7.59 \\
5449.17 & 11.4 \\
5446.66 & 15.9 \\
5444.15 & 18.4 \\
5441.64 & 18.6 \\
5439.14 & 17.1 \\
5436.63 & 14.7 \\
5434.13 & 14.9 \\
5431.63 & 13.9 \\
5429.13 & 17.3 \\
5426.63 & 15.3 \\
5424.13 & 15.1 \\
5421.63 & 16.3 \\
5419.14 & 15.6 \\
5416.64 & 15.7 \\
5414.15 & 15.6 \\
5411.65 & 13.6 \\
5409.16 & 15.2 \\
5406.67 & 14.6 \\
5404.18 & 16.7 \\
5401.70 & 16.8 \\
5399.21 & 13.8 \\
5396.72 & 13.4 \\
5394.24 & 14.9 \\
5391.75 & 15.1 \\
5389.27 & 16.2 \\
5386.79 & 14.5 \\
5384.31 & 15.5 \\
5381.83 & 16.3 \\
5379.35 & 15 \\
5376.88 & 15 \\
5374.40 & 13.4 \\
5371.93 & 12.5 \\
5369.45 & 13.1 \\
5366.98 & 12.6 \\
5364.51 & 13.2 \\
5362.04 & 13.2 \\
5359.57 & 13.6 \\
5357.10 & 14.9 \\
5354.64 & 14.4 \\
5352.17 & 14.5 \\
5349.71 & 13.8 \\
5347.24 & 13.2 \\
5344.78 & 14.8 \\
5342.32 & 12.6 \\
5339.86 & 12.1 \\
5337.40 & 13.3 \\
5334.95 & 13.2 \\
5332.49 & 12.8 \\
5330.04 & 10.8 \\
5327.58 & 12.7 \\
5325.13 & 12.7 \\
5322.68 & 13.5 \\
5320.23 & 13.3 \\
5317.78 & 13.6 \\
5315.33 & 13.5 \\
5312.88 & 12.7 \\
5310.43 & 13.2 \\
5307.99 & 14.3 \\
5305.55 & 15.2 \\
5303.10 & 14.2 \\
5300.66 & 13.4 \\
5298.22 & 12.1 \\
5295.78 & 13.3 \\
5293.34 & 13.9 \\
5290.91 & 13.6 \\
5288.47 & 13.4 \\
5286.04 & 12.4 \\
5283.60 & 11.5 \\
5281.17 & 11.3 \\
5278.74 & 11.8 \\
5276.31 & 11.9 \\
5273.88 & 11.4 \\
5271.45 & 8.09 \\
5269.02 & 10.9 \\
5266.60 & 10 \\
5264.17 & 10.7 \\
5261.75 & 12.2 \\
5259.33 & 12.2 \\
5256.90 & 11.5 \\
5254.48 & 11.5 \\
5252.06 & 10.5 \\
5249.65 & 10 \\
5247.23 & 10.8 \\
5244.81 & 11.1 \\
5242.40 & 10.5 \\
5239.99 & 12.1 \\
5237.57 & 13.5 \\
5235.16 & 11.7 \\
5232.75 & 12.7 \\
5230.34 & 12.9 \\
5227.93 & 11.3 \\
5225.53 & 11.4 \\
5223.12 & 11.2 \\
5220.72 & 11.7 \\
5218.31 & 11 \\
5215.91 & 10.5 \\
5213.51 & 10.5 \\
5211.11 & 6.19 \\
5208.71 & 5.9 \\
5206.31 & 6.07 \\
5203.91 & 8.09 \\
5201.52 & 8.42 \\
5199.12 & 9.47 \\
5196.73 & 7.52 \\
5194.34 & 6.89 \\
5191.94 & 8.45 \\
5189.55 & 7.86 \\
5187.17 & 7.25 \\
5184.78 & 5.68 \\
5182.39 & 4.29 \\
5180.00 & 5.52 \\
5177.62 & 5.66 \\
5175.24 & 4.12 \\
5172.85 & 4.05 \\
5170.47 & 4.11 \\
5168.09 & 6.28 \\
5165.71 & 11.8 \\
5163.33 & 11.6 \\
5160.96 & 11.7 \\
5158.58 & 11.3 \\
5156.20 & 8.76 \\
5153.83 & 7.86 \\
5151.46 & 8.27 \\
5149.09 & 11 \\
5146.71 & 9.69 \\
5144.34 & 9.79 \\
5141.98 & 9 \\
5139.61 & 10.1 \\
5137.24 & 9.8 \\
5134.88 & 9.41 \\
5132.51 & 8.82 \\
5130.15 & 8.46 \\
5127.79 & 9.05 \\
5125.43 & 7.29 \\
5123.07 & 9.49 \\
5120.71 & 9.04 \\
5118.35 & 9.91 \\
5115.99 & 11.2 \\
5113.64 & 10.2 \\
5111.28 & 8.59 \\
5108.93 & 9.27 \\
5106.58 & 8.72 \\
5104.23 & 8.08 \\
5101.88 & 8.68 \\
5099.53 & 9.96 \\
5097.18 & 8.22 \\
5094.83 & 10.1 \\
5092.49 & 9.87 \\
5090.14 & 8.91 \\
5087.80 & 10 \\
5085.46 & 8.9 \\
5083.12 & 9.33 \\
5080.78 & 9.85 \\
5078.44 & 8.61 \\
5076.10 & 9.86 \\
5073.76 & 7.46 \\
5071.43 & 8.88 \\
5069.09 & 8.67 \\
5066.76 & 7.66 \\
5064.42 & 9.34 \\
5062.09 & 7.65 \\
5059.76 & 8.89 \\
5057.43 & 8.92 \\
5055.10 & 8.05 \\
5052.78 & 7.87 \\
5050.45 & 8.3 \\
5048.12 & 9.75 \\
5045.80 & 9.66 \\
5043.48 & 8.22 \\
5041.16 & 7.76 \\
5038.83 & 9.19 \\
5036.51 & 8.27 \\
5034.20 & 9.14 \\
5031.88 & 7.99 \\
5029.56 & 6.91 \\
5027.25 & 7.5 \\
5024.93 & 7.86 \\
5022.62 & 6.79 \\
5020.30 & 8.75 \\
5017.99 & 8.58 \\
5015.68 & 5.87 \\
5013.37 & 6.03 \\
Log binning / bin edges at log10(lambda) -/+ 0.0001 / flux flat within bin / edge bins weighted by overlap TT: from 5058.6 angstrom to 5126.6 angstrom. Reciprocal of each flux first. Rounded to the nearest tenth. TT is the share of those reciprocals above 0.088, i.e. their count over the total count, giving 1.0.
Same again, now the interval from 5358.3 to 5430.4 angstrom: 0.0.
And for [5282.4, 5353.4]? 0.0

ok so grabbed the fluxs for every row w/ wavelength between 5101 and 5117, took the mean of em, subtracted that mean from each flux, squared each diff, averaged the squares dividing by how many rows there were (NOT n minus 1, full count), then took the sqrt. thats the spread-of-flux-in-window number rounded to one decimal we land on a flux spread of 1.0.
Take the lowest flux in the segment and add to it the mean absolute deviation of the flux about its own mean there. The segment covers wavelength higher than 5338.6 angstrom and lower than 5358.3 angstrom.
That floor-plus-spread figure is 13.0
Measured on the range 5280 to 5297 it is 12.2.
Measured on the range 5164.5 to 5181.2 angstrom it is 5.8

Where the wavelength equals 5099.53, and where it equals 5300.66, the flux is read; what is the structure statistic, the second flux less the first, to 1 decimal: 3.4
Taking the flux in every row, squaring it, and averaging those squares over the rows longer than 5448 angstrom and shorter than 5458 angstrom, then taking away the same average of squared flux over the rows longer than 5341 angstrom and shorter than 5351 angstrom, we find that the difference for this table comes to -102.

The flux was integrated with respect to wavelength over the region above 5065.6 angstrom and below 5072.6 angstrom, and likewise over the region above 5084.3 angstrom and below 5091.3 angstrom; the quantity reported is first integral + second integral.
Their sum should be 124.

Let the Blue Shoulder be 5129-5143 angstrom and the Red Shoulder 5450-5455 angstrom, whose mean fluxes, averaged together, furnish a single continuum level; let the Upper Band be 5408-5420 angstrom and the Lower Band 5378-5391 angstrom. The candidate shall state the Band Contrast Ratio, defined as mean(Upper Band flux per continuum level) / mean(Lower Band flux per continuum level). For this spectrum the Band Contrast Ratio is 0.98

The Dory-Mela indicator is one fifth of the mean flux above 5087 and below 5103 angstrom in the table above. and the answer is 1.88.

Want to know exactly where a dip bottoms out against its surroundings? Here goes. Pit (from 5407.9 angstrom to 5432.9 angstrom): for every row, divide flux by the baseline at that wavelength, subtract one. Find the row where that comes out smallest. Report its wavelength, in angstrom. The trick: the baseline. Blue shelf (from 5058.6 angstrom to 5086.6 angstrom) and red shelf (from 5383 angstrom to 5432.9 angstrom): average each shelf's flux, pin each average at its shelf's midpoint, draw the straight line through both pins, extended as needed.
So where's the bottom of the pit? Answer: 5431.63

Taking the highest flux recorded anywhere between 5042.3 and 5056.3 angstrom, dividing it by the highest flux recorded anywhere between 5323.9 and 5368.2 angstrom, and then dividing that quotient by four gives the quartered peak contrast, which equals 0.16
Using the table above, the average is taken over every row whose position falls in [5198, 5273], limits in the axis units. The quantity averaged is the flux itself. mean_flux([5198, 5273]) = 10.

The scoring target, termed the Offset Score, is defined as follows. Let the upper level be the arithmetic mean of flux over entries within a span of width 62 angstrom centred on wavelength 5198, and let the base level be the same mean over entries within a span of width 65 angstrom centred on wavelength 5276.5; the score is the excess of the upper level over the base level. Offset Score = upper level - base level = -4.30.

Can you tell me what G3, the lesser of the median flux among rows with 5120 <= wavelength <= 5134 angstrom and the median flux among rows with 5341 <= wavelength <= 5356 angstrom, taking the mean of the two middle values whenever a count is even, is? 8.9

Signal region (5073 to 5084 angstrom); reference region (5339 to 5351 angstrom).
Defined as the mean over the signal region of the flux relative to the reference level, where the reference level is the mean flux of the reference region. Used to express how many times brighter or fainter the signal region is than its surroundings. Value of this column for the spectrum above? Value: 0.68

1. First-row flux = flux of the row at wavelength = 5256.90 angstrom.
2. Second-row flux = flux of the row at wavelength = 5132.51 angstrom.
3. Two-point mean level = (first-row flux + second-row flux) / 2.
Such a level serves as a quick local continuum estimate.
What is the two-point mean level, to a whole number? 10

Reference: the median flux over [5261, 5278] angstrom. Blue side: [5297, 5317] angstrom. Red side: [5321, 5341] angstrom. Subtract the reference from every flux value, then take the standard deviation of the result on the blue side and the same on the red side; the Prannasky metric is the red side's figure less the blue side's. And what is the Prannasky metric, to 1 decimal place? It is -0.1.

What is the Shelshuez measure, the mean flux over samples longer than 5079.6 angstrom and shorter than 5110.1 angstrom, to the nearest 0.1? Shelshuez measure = 9.2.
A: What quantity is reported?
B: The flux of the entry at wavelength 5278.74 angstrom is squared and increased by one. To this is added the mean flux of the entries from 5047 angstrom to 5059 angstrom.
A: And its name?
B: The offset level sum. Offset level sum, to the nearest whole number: 149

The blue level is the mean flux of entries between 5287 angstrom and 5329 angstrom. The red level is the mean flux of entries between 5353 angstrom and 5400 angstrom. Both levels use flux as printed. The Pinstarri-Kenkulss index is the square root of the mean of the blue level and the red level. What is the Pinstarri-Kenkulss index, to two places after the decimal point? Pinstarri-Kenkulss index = 3.72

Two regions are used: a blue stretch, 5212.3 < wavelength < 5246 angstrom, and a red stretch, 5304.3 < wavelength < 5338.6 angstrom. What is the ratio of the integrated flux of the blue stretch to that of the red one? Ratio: 0.86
